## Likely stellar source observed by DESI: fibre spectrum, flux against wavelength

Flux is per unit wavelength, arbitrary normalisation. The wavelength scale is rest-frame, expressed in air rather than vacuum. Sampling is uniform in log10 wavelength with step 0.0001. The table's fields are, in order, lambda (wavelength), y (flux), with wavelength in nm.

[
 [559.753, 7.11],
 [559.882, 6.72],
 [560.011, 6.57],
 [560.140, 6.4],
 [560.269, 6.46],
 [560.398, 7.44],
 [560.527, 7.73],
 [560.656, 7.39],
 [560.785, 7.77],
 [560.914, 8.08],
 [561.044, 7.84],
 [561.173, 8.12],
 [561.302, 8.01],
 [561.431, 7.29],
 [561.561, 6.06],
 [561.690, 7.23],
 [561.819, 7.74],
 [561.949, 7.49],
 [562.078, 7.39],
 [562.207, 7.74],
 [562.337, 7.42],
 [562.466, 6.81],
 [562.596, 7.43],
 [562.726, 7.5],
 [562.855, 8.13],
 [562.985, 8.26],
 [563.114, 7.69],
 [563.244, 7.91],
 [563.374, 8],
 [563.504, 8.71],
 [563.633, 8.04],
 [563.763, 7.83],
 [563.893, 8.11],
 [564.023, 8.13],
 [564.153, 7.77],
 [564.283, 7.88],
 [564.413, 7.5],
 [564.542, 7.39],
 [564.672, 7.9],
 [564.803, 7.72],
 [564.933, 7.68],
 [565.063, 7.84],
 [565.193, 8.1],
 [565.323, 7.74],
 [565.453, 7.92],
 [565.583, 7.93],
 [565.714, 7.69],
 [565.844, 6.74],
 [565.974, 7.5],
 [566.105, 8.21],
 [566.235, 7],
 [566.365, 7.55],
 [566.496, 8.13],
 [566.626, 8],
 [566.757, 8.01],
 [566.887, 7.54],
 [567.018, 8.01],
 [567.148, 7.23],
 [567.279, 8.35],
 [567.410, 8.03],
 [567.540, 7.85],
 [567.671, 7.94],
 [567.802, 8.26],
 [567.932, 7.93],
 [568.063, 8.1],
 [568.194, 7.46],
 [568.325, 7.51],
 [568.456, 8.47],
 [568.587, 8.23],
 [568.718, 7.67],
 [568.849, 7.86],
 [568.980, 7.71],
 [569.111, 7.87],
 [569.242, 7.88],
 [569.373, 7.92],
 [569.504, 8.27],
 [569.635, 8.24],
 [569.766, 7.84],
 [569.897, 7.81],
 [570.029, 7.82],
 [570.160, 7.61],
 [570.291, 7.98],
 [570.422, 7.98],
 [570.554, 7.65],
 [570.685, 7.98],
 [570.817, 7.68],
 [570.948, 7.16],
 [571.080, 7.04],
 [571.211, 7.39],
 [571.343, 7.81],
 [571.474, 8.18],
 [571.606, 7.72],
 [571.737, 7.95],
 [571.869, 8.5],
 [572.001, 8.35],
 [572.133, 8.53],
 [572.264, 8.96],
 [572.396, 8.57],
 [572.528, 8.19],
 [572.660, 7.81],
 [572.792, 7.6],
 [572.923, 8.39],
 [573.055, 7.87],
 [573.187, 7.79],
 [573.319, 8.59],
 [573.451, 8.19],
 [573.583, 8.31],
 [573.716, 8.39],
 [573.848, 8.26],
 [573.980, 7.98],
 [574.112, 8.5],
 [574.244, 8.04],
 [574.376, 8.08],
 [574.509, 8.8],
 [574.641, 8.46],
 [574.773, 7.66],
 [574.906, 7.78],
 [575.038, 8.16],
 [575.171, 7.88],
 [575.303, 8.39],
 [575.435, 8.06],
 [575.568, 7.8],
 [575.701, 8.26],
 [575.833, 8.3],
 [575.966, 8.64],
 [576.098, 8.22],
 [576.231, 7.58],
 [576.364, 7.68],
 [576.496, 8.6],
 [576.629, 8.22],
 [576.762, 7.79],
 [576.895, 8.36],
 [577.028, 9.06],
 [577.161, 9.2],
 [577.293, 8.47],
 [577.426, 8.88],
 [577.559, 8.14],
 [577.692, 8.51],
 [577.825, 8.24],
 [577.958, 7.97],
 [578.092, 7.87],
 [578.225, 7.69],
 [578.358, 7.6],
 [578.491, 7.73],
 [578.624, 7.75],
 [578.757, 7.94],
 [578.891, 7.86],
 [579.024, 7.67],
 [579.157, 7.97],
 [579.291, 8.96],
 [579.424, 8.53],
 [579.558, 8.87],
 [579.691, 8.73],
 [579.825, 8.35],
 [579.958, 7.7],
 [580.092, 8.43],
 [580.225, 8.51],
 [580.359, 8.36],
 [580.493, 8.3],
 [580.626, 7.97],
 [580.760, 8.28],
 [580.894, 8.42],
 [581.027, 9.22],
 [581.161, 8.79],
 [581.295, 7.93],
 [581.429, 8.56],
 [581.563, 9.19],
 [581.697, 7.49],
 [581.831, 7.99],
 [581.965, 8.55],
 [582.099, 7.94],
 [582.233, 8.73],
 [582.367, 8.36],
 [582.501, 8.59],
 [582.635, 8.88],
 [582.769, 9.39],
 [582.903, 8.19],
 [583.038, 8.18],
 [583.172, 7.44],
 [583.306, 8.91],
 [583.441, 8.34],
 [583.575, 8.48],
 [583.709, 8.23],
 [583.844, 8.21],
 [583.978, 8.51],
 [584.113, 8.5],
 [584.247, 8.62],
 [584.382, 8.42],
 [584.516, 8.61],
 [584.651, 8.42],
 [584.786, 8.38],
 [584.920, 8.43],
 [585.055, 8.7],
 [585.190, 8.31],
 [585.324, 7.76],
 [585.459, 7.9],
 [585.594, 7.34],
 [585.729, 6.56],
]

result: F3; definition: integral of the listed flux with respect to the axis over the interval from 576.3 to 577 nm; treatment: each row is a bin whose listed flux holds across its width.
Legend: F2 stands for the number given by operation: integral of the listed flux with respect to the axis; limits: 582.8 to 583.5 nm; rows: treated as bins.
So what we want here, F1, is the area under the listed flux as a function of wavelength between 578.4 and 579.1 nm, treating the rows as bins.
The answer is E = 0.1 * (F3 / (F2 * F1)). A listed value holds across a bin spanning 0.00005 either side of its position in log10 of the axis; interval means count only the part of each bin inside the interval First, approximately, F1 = 5.45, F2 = 5.8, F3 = 5.73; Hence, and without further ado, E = 0.0182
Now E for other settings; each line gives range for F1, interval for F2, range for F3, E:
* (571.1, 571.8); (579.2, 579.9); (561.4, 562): 0.0130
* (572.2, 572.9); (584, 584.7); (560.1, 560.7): 0.0124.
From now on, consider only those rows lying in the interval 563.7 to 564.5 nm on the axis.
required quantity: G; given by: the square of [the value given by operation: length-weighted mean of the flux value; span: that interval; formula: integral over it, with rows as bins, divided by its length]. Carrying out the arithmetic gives 62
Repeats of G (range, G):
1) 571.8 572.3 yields 73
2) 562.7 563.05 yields 65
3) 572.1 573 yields 69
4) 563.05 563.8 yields 65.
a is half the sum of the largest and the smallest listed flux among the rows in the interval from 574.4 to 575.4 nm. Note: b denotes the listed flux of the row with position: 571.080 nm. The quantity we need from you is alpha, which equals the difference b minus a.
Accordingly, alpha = -1.19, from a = 8.23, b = 7.04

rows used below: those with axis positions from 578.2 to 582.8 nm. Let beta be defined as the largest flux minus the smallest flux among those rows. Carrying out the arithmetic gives 1.90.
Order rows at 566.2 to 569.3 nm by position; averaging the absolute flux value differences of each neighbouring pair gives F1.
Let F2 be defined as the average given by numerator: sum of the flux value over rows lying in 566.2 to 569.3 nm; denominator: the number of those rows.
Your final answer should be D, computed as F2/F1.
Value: 21.3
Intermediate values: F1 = 0.369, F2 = 7.9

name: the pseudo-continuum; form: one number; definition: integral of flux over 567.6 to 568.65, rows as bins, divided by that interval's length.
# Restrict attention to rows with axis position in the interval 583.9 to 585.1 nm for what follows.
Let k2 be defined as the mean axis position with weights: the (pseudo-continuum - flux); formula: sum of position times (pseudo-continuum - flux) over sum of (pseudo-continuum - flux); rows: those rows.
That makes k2 584.52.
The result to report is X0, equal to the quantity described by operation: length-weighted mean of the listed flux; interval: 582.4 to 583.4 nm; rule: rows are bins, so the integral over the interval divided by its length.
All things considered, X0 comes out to 8.50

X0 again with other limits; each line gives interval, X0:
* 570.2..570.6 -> 7.86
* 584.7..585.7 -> 8.06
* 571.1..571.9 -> 7.85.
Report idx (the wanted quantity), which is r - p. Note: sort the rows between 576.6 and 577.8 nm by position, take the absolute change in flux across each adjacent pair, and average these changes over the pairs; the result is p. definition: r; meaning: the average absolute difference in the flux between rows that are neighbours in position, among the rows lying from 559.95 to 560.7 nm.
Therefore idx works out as -0.1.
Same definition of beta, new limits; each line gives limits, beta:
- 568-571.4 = 1.43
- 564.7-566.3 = 1.47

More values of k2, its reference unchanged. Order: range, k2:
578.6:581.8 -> 580.51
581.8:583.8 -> 582.76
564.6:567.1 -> 565.85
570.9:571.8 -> 571.12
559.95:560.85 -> 560.25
